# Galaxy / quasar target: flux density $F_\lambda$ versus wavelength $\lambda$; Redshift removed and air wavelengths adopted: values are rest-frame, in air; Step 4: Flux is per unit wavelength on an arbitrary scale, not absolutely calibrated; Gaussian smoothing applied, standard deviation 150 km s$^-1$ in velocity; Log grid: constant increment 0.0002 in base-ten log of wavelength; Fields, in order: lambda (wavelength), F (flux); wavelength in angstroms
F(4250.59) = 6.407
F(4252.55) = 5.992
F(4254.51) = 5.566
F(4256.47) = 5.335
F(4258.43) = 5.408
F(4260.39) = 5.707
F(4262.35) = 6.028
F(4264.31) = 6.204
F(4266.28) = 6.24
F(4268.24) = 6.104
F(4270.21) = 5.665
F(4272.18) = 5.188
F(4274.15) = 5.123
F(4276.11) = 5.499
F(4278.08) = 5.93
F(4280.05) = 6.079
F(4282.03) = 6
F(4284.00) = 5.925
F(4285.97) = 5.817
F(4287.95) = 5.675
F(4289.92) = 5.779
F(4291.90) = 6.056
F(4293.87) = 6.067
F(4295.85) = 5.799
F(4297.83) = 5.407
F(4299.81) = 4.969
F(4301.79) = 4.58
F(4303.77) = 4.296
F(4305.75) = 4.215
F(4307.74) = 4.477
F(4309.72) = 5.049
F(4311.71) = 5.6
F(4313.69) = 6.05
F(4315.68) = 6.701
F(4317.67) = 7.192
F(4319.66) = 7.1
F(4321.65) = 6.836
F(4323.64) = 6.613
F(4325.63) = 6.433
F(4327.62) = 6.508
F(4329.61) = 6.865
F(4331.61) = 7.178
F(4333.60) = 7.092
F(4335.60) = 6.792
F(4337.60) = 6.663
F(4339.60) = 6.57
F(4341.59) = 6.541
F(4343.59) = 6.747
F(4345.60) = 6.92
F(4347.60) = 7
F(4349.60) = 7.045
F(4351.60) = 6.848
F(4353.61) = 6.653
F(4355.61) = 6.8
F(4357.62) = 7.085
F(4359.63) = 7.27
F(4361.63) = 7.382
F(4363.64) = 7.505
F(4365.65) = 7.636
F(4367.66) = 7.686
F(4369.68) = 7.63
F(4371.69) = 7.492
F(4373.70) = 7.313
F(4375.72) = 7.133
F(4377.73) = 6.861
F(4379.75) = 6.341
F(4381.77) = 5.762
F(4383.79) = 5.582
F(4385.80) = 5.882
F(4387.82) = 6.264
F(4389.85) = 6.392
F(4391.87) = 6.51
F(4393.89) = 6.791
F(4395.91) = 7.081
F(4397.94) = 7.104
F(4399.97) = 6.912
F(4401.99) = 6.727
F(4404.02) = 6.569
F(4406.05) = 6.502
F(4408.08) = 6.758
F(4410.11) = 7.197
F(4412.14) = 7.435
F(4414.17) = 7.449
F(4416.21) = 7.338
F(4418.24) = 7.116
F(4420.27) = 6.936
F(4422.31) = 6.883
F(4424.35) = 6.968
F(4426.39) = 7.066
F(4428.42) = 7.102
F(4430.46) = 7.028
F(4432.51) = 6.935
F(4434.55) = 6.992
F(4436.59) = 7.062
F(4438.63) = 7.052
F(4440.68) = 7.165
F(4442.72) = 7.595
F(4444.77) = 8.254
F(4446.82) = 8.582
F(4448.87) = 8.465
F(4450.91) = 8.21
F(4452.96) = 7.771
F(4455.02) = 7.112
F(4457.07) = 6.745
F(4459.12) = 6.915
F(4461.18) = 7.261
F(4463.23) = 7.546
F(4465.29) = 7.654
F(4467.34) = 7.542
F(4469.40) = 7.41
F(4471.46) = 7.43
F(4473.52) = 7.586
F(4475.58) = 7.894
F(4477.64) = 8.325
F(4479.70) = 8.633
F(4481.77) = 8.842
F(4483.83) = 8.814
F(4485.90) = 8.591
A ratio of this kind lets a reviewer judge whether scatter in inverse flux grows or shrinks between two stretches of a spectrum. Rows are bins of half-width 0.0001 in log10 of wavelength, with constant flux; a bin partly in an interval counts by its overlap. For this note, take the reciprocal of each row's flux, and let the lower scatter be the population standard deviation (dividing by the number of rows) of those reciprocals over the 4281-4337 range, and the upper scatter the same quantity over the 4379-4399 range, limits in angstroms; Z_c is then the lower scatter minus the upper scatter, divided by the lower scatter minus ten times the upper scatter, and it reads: -0.16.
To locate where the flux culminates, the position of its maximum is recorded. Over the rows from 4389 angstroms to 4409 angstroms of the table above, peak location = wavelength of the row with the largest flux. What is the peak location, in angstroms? 4397.94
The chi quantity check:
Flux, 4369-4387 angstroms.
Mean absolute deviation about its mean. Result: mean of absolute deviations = 0.69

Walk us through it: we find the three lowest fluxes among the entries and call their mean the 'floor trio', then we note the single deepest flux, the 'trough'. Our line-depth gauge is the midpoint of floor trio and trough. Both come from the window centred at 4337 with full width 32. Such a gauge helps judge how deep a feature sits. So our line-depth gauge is 6.5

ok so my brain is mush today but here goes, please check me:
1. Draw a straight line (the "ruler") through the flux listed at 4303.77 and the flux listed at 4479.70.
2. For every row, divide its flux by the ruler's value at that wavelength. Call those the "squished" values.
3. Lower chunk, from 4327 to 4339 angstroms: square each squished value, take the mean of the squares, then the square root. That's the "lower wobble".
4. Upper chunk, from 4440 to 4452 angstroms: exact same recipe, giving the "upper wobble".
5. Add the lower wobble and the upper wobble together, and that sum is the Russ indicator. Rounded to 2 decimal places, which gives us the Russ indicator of 2.40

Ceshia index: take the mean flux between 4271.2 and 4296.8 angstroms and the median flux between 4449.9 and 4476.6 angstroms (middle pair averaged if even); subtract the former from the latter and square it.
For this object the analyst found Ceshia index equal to 3.2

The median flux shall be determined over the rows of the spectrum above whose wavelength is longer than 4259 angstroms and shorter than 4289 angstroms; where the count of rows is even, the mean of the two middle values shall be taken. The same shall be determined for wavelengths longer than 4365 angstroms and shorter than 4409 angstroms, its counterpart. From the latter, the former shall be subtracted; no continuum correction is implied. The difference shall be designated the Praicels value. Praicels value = 0.85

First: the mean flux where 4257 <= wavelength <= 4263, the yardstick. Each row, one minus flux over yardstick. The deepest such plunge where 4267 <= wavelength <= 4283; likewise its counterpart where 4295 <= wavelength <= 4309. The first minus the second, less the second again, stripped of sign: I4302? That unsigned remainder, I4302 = 0.42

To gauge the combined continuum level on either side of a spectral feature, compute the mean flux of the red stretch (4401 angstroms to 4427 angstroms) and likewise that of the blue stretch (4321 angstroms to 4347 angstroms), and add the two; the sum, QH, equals 13.7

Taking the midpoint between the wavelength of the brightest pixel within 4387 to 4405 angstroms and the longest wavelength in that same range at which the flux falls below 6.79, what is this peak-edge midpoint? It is 4401.0 angstroms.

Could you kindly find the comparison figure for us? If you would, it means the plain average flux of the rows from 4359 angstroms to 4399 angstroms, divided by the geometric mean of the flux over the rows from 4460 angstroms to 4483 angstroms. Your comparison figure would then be 0.88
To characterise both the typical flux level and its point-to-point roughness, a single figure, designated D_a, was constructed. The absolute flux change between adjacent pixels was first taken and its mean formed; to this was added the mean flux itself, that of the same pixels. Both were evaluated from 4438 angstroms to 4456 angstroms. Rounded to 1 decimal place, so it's 8.2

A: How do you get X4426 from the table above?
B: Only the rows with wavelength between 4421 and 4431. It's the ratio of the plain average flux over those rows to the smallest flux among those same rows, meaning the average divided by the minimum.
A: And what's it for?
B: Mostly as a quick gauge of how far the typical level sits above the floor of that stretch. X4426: 1.02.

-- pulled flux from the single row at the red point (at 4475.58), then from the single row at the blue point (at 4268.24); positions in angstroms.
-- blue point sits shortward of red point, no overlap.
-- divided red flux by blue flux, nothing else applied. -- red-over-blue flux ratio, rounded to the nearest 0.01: 1.29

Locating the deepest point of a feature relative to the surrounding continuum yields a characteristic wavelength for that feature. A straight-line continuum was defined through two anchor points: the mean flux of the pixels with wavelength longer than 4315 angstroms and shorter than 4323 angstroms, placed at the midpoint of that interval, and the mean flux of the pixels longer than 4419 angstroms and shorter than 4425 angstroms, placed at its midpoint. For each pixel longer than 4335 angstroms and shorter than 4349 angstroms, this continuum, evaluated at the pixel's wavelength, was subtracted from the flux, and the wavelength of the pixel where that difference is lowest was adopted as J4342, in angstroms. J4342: 4341.59 angstroms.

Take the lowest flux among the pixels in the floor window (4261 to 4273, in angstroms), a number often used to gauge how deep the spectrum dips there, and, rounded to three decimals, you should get 5.188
